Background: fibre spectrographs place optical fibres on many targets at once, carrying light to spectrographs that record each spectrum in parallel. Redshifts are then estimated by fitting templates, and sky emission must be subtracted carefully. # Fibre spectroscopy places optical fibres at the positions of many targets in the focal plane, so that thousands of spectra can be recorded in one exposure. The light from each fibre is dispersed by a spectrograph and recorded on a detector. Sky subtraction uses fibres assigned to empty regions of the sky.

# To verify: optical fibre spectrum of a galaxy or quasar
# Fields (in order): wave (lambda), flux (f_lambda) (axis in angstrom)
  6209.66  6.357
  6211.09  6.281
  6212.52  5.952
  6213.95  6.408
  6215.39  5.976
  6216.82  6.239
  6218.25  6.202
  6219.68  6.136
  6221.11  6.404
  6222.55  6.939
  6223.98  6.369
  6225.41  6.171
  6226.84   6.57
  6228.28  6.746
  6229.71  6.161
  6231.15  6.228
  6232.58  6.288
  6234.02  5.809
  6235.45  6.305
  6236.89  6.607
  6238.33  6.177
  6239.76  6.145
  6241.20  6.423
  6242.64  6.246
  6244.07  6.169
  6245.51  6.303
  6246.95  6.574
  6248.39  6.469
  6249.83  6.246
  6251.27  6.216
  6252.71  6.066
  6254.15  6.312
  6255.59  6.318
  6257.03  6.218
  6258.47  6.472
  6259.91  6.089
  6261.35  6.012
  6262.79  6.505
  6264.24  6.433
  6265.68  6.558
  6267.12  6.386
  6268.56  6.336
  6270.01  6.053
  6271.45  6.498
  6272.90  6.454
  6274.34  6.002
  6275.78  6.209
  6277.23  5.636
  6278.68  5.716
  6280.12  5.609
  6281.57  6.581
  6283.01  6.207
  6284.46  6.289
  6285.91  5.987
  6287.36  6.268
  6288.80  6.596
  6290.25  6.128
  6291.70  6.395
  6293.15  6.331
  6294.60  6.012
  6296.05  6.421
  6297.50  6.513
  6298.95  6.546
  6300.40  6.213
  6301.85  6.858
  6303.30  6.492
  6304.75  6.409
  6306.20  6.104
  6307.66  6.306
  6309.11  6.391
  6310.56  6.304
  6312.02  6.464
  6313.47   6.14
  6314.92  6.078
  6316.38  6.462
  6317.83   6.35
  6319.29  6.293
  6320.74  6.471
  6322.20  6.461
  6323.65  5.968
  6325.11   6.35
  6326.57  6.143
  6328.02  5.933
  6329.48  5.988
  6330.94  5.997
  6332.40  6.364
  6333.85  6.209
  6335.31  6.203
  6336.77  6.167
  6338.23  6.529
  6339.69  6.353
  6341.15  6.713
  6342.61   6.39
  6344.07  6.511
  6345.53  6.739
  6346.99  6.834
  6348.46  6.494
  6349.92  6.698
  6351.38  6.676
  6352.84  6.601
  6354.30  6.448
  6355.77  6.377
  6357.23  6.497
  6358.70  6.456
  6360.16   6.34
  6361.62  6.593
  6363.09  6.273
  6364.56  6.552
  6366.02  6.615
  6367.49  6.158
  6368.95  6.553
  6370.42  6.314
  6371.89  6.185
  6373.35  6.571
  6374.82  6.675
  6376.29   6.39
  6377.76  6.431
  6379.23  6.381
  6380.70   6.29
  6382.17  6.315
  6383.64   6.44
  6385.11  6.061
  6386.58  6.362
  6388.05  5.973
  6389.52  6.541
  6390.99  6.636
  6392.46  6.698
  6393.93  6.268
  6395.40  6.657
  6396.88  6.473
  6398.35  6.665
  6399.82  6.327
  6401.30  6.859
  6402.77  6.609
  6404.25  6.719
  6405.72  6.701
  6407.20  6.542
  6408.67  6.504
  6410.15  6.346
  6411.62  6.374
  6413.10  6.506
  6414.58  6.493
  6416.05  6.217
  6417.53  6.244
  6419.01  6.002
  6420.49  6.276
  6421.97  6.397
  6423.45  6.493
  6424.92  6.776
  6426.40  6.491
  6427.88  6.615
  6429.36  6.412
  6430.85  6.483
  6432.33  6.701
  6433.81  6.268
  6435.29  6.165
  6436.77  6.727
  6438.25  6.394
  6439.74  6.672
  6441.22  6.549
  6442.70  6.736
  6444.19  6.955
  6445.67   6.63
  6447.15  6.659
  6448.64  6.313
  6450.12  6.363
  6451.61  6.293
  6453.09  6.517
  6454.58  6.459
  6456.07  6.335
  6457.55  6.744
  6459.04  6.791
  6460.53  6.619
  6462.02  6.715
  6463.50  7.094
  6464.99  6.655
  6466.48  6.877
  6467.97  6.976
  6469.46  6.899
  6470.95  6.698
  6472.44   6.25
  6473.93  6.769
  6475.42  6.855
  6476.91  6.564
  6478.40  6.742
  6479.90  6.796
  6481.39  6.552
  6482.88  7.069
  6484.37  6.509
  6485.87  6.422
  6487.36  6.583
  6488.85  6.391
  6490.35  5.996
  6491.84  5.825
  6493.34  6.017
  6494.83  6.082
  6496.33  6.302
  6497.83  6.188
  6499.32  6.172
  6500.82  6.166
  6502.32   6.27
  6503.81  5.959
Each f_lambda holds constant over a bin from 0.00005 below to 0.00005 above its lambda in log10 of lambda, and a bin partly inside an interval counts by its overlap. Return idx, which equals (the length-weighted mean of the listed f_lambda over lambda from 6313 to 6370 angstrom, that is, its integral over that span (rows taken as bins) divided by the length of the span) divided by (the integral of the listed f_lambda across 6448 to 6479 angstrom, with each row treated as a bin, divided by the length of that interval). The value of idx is 0.96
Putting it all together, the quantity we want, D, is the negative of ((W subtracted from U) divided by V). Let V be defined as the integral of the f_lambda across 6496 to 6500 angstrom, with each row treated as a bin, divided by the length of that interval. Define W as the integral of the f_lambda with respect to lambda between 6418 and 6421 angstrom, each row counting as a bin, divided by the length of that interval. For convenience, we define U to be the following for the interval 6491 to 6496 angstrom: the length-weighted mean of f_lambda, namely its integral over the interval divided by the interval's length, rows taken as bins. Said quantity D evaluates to 0.02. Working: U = 6.00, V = 6.22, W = 6.13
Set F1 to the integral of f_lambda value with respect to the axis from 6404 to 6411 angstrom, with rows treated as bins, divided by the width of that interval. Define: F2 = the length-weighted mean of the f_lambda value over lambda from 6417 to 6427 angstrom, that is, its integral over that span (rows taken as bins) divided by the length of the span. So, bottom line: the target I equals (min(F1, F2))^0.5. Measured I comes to 2.53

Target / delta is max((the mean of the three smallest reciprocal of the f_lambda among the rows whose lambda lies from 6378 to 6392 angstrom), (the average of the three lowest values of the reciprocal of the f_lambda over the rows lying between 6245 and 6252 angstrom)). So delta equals 0.155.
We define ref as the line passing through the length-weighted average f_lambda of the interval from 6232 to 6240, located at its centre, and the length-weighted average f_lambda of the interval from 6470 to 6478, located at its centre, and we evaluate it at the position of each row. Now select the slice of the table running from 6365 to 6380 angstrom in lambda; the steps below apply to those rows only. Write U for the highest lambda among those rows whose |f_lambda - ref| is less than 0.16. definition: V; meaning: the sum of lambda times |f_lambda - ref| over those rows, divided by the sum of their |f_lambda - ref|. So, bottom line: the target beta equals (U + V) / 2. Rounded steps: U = 6379.23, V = 6371.4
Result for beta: 6375.3 angstrom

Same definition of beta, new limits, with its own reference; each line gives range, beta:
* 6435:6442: 6439.0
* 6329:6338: 6332.4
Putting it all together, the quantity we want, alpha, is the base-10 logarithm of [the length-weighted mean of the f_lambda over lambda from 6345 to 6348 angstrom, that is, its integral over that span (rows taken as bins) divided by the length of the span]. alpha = 0.829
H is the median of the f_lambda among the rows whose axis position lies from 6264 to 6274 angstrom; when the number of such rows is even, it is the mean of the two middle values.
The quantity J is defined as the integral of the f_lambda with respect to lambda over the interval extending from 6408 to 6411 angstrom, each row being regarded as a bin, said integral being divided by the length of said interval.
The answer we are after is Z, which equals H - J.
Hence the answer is 0.01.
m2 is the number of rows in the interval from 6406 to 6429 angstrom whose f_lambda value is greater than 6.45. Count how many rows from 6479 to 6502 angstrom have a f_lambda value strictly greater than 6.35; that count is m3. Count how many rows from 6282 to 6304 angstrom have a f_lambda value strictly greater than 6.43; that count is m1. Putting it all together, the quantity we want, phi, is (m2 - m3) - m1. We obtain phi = -4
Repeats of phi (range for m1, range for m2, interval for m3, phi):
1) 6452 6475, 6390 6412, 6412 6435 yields -12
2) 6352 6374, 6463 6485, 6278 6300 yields -1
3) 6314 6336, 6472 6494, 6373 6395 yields -4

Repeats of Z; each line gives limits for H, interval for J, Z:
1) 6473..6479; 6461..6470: -0.11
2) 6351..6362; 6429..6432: 0.01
